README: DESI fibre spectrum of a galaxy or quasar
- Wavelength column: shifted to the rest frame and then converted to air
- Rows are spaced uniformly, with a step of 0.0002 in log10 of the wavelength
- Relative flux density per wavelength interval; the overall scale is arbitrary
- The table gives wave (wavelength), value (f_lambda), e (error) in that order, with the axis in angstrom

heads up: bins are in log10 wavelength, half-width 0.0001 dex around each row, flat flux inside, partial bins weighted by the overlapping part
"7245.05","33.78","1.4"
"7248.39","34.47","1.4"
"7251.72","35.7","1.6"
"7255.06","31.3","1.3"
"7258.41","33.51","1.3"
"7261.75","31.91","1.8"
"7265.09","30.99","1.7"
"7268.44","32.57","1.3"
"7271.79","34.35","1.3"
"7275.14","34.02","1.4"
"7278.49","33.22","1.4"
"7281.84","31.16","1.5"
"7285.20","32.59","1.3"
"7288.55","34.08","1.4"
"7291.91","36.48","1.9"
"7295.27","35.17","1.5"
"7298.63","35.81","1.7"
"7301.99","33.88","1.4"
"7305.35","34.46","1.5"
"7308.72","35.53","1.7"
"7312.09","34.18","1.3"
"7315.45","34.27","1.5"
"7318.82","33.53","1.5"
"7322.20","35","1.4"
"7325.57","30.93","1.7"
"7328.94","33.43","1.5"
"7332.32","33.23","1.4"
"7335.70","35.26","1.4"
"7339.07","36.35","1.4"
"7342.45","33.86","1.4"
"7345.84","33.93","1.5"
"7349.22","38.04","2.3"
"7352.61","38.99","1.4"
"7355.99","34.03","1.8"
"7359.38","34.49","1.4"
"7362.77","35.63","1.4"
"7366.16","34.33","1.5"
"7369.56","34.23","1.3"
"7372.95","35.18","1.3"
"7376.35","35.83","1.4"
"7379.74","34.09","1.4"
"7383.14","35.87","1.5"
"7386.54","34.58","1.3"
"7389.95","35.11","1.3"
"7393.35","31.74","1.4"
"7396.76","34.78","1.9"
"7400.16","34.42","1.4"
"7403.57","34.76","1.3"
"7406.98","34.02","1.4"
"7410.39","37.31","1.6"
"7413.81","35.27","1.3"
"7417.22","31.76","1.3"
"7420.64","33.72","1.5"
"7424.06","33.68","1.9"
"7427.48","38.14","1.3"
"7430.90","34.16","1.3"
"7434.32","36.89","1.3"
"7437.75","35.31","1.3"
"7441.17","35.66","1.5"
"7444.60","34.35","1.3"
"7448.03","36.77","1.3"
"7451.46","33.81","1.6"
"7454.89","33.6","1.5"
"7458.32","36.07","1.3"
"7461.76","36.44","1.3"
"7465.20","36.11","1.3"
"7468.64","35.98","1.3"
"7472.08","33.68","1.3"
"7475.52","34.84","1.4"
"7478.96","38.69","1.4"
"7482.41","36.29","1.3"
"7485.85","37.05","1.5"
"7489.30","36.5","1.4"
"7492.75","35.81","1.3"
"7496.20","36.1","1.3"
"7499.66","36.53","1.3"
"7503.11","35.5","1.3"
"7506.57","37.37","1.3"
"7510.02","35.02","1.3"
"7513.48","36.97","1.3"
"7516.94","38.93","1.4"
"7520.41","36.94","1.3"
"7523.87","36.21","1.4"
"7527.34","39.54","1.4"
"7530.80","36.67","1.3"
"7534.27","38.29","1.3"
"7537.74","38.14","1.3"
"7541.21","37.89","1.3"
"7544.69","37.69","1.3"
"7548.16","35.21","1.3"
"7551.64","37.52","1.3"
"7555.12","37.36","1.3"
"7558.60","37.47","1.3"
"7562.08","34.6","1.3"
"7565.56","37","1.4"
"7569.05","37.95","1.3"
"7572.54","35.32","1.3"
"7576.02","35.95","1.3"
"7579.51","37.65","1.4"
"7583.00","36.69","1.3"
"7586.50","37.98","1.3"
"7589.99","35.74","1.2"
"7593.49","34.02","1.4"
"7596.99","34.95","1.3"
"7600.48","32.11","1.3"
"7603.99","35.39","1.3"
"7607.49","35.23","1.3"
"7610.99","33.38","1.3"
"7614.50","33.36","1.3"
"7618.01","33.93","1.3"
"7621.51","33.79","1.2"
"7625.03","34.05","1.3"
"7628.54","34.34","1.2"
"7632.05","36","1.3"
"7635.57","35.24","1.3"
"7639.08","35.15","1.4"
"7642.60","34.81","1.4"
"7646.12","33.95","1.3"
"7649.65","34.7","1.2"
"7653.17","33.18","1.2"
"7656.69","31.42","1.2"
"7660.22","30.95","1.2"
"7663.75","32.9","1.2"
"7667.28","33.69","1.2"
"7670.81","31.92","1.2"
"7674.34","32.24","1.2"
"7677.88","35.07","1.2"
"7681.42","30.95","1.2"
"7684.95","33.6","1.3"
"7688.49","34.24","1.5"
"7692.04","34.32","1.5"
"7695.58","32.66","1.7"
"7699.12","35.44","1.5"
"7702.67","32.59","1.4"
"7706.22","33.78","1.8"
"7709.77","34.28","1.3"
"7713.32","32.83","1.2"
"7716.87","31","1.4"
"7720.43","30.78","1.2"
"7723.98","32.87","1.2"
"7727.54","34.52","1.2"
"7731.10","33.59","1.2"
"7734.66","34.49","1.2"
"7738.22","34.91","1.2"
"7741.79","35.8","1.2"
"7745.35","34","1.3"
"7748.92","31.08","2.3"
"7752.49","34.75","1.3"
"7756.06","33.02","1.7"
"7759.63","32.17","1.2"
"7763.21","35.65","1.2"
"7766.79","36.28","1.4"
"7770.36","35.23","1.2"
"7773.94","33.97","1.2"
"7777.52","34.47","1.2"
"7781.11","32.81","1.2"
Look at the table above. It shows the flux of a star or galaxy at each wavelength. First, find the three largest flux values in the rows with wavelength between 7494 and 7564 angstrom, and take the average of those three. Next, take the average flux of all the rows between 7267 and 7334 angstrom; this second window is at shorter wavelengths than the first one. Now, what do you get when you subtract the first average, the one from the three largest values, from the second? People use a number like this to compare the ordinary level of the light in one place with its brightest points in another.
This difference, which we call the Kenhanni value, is -5.0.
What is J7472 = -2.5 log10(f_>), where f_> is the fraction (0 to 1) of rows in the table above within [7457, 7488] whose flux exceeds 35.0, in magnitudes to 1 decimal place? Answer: 0.3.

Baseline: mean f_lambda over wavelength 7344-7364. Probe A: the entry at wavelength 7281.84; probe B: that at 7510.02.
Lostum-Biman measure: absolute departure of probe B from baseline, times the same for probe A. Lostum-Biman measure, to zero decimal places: 4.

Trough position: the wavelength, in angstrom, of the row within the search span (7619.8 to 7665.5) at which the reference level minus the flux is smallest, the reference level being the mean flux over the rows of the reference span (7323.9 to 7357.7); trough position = 7632.05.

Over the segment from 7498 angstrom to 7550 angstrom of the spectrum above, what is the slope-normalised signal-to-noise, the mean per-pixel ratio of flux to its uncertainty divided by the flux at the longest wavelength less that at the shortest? -21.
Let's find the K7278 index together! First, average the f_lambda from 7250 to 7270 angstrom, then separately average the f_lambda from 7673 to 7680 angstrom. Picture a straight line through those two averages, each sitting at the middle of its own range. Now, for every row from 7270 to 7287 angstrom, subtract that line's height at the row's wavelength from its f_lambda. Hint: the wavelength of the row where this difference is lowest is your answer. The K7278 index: 7281.84 angstrom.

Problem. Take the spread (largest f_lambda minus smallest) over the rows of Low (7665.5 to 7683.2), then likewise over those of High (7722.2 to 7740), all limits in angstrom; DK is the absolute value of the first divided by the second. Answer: 2.0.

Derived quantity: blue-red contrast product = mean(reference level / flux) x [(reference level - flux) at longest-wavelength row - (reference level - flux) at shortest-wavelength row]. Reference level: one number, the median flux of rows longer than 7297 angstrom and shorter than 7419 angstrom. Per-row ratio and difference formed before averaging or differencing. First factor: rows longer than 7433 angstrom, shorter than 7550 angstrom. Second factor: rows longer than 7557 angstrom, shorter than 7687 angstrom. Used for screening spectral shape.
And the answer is 3.7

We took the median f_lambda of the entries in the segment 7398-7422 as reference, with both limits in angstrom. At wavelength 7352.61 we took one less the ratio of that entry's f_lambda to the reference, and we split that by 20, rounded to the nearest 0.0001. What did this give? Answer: -0.0066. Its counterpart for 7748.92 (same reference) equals 0.0049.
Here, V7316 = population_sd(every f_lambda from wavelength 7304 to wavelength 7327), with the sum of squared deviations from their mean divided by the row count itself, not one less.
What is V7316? 1.4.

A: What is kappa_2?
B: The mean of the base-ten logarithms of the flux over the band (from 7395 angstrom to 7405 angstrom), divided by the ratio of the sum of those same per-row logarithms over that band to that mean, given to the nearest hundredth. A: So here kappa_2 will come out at 0.51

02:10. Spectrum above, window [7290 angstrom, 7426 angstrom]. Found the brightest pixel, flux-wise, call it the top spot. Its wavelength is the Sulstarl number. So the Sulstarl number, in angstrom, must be 7352.61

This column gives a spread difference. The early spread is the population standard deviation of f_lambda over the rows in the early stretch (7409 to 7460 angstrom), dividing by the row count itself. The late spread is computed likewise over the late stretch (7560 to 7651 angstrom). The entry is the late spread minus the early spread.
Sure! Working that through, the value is -0.2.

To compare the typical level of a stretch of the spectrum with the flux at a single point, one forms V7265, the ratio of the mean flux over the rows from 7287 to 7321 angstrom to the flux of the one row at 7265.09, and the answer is 1.12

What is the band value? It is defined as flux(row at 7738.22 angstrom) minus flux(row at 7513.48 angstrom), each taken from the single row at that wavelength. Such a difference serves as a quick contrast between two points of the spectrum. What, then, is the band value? -2.1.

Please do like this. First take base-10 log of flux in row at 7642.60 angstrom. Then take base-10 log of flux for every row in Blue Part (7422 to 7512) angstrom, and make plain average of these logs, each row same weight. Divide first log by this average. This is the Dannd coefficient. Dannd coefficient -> 0.99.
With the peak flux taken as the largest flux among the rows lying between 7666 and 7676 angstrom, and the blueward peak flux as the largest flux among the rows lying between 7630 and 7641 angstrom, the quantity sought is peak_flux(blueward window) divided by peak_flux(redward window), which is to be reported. 1.07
